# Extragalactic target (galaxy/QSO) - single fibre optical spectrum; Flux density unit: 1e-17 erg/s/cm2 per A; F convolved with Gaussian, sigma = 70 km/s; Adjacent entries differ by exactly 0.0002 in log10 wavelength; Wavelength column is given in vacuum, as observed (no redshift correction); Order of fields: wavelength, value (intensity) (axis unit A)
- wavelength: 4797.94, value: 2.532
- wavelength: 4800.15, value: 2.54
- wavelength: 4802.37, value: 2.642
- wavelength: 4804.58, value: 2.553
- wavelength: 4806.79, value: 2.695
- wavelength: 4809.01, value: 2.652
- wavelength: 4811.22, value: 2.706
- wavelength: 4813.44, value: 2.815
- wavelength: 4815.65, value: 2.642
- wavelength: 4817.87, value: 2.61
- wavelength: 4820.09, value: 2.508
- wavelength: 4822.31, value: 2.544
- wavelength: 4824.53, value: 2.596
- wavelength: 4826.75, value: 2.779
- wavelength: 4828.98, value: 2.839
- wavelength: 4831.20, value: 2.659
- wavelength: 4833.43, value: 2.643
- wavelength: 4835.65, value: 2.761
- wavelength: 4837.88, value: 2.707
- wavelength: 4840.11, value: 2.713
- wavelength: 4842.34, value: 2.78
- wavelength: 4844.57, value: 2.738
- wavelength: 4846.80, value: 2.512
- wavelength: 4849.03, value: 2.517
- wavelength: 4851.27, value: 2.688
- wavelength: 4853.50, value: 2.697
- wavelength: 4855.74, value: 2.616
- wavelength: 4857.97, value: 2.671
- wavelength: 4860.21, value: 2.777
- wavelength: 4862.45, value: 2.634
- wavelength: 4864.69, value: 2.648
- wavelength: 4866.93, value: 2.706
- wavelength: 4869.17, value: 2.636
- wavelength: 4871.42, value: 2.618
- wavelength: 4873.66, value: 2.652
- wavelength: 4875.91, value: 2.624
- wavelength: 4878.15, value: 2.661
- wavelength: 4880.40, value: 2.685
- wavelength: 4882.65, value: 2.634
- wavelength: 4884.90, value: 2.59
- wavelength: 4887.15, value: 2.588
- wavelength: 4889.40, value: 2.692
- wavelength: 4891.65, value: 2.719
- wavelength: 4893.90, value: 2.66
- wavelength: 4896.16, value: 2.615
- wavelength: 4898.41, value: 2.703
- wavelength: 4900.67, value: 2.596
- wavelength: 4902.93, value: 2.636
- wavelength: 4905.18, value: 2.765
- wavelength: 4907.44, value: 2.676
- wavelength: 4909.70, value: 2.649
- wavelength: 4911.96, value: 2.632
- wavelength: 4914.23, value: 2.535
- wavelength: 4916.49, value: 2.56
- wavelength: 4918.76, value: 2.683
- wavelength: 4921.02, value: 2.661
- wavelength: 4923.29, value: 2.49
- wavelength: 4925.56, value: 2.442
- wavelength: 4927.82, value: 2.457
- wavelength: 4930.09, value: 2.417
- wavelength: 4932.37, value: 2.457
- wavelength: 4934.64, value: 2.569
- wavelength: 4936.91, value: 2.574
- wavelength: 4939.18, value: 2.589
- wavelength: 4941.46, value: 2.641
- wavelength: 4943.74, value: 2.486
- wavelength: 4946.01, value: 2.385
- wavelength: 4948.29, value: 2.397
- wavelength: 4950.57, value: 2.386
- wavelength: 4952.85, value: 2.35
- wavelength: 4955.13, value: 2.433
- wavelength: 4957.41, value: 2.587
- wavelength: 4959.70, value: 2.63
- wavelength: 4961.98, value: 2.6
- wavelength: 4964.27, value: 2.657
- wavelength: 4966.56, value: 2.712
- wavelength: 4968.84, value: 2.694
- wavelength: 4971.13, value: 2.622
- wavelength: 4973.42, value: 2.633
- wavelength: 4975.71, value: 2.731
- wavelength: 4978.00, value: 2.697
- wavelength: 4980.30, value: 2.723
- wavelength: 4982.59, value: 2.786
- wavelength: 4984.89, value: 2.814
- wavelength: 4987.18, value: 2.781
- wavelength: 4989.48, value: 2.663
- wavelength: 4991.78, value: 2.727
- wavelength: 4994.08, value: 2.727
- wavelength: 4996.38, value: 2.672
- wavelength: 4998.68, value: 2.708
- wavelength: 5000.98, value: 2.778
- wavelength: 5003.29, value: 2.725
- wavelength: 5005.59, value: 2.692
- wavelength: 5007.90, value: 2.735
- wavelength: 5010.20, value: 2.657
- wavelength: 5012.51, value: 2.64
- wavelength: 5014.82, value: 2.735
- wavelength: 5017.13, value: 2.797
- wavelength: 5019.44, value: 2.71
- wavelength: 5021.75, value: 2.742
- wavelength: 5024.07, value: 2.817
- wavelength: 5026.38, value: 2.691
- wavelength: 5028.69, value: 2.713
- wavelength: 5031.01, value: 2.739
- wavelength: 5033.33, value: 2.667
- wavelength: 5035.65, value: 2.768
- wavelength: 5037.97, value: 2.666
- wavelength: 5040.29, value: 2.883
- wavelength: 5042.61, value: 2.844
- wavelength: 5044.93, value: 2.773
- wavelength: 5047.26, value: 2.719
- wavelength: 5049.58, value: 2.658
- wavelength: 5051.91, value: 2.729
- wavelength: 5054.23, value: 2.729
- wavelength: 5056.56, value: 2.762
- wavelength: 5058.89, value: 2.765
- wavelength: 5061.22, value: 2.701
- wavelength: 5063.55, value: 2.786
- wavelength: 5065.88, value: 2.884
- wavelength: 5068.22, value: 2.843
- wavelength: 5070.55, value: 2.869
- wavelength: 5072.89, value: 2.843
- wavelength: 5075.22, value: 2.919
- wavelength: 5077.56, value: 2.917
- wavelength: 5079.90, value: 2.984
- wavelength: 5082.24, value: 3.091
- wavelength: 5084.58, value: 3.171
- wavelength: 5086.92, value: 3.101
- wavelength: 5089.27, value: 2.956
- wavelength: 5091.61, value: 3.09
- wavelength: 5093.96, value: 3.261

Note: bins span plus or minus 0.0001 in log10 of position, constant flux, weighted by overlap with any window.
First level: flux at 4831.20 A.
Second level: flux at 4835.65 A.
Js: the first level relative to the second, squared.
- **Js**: 0.93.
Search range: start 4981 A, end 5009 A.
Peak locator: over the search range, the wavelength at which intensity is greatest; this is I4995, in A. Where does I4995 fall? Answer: 4984.89 A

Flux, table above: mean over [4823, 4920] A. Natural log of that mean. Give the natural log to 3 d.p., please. 0.979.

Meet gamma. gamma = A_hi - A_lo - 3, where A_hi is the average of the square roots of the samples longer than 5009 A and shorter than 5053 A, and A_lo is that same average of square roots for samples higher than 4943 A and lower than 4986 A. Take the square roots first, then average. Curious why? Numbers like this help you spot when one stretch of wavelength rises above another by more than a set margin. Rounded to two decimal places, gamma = -2.96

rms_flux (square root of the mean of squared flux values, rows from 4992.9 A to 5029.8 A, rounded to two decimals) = 2.72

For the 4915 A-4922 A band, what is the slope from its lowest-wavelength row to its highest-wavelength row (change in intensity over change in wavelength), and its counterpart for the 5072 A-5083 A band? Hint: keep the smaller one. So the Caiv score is 0.0223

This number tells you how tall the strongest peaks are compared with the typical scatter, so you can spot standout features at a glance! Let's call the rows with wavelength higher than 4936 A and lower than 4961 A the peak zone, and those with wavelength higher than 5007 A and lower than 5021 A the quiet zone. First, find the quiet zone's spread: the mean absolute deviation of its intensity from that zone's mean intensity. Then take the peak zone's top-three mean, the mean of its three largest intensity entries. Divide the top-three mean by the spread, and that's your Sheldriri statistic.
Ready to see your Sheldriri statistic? 60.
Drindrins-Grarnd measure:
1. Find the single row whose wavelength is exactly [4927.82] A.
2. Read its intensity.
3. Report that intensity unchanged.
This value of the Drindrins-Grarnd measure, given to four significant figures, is 2.457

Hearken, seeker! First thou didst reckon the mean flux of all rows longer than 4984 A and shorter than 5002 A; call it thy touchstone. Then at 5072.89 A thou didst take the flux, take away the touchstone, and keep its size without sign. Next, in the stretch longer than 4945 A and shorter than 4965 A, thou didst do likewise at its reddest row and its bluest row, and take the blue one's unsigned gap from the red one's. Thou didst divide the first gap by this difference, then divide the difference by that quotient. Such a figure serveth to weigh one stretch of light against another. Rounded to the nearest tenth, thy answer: 0.7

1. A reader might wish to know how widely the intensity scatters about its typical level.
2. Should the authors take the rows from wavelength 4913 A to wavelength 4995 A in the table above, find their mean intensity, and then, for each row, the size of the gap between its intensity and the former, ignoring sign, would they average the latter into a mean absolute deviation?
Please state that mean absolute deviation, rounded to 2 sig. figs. 0.11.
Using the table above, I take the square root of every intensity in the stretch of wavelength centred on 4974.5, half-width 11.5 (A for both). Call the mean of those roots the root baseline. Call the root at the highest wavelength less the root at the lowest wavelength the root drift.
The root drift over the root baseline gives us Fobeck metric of 0.029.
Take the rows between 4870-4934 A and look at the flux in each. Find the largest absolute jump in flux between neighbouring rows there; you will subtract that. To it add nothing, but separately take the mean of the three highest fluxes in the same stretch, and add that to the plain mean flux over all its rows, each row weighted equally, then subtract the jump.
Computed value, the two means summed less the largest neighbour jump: 5.17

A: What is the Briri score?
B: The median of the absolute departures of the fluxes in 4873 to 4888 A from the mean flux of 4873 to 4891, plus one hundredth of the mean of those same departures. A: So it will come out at 0.02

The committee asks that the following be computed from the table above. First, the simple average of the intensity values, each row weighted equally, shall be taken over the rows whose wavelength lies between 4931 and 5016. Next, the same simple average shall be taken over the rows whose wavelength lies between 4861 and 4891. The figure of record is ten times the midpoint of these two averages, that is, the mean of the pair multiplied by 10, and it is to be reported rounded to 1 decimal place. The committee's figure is 26.4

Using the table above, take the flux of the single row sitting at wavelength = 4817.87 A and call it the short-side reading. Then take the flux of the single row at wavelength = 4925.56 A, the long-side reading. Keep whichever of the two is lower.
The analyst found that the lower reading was 2.44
